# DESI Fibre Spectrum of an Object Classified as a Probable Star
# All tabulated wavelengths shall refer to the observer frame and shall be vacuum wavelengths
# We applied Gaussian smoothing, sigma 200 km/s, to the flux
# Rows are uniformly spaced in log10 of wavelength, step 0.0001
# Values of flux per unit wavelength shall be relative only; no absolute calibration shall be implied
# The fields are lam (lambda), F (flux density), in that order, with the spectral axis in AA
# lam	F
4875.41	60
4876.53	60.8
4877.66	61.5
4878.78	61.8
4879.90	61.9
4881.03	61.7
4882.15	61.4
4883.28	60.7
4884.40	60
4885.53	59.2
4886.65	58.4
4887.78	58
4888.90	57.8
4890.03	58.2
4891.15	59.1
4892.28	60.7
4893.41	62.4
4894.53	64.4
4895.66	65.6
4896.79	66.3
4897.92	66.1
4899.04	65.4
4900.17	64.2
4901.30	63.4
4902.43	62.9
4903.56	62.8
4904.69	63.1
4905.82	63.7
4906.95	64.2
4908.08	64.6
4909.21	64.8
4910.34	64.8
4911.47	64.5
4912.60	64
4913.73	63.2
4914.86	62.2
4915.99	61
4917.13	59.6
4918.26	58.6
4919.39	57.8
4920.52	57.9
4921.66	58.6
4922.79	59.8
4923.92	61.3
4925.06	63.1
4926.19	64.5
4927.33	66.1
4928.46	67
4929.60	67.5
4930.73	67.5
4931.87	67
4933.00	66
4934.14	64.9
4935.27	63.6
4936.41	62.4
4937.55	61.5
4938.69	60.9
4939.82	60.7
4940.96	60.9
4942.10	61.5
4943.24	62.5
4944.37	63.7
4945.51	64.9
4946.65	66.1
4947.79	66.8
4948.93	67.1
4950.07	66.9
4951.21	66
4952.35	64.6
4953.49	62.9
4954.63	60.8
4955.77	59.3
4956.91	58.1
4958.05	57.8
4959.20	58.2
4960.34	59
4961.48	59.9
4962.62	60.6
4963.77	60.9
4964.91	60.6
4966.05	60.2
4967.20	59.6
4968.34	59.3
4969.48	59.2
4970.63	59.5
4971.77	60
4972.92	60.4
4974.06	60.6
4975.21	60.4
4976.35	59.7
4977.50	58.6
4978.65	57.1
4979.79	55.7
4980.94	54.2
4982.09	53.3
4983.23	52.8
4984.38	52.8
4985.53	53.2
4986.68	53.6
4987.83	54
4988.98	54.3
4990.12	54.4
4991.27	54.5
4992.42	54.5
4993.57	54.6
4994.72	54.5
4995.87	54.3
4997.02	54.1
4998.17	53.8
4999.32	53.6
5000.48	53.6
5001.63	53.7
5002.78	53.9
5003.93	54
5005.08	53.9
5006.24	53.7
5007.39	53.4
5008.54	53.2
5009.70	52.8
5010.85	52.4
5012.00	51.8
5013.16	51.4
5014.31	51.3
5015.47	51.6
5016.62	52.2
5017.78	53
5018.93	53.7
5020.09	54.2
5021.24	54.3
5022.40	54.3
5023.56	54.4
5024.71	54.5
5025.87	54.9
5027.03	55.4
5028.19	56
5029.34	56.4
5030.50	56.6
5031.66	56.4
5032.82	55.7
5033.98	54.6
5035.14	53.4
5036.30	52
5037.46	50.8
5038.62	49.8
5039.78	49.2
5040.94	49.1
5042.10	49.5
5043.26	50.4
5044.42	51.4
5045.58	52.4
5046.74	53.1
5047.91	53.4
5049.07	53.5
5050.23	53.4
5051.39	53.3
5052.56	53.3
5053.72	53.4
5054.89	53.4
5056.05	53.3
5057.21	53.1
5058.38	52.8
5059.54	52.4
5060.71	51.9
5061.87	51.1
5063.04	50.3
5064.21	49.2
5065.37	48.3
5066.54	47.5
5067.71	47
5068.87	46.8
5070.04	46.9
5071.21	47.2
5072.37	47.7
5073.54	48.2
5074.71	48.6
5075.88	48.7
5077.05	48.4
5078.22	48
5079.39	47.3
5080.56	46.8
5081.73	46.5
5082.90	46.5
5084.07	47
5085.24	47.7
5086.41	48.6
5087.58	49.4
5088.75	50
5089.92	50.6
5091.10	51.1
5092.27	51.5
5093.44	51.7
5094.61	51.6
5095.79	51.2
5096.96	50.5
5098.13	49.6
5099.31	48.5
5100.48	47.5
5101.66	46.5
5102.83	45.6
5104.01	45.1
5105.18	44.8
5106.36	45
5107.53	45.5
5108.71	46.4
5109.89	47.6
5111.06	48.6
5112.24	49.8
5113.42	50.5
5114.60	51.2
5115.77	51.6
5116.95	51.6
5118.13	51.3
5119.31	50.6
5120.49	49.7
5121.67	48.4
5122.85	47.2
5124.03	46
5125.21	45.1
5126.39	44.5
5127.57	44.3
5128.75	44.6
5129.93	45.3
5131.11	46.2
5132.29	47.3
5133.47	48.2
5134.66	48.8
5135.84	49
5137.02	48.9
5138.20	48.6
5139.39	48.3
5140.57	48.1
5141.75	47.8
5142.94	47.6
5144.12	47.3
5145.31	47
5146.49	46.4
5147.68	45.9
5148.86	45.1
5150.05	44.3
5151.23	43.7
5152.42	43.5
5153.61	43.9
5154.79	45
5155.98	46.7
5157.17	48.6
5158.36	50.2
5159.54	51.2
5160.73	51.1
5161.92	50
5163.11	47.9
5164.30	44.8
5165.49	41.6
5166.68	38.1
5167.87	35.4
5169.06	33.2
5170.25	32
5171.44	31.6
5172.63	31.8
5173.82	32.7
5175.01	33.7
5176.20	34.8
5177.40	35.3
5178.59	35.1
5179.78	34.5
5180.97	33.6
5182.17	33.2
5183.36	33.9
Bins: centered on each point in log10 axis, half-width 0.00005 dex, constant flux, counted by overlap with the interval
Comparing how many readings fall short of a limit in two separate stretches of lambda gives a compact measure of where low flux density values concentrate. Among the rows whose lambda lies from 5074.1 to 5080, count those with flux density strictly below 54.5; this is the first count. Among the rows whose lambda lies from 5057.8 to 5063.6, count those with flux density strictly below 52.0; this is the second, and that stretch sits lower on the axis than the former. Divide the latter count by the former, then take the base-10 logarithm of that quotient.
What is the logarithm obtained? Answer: -0.22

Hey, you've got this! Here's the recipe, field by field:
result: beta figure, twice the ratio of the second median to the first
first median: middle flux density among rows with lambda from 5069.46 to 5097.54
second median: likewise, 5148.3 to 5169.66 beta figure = 1.85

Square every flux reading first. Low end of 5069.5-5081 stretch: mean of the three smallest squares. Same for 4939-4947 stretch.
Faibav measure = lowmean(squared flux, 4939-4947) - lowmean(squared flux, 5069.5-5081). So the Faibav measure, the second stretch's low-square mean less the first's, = 1519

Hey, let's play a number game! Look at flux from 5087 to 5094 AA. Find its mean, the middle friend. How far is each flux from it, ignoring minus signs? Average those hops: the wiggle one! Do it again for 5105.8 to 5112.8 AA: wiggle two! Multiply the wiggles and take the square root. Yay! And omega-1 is 1.0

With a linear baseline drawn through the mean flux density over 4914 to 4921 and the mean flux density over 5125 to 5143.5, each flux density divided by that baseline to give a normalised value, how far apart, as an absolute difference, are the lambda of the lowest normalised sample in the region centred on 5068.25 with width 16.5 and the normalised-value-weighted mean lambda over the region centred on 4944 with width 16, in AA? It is 124.9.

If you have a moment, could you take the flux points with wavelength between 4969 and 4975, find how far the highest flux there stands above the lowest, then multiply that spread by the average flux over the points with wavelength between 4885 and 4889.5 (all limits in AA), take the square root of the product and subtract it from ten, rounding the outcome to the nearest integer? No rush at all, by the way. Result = 1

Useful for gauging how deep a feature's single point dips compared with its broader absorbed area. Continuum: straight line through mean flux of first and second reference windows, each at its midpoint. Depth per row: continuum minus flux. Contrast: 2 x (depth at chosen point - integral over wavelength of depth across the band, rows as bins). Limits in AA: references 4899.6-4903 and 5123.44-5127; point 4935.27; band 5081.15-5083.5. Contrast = -16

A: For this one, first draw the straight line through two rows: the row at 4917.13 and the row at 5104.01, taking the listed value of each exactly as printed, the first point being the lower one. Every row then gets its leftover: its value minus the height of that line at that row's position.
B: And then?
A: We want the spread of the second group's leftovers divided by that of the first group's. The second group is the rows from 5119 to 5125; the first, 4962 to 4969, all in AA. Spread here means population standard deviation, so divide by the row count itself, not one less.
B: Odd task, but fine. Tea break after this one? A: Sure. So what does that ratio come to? 3.5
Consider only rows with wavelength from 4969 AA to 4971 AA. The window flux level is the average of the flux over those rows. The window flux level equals 59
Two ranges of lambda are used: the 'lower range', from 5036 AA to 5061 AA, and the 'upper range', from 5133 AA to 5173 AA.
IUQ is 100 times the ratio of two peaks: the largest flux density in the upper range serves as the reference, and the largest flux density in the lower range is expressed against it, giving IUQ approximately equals 104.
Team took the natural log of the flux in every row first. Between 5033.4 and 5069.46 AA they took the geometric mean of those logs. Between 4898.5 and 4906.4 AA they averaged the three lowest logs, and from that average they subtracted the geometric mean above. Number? 0.20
